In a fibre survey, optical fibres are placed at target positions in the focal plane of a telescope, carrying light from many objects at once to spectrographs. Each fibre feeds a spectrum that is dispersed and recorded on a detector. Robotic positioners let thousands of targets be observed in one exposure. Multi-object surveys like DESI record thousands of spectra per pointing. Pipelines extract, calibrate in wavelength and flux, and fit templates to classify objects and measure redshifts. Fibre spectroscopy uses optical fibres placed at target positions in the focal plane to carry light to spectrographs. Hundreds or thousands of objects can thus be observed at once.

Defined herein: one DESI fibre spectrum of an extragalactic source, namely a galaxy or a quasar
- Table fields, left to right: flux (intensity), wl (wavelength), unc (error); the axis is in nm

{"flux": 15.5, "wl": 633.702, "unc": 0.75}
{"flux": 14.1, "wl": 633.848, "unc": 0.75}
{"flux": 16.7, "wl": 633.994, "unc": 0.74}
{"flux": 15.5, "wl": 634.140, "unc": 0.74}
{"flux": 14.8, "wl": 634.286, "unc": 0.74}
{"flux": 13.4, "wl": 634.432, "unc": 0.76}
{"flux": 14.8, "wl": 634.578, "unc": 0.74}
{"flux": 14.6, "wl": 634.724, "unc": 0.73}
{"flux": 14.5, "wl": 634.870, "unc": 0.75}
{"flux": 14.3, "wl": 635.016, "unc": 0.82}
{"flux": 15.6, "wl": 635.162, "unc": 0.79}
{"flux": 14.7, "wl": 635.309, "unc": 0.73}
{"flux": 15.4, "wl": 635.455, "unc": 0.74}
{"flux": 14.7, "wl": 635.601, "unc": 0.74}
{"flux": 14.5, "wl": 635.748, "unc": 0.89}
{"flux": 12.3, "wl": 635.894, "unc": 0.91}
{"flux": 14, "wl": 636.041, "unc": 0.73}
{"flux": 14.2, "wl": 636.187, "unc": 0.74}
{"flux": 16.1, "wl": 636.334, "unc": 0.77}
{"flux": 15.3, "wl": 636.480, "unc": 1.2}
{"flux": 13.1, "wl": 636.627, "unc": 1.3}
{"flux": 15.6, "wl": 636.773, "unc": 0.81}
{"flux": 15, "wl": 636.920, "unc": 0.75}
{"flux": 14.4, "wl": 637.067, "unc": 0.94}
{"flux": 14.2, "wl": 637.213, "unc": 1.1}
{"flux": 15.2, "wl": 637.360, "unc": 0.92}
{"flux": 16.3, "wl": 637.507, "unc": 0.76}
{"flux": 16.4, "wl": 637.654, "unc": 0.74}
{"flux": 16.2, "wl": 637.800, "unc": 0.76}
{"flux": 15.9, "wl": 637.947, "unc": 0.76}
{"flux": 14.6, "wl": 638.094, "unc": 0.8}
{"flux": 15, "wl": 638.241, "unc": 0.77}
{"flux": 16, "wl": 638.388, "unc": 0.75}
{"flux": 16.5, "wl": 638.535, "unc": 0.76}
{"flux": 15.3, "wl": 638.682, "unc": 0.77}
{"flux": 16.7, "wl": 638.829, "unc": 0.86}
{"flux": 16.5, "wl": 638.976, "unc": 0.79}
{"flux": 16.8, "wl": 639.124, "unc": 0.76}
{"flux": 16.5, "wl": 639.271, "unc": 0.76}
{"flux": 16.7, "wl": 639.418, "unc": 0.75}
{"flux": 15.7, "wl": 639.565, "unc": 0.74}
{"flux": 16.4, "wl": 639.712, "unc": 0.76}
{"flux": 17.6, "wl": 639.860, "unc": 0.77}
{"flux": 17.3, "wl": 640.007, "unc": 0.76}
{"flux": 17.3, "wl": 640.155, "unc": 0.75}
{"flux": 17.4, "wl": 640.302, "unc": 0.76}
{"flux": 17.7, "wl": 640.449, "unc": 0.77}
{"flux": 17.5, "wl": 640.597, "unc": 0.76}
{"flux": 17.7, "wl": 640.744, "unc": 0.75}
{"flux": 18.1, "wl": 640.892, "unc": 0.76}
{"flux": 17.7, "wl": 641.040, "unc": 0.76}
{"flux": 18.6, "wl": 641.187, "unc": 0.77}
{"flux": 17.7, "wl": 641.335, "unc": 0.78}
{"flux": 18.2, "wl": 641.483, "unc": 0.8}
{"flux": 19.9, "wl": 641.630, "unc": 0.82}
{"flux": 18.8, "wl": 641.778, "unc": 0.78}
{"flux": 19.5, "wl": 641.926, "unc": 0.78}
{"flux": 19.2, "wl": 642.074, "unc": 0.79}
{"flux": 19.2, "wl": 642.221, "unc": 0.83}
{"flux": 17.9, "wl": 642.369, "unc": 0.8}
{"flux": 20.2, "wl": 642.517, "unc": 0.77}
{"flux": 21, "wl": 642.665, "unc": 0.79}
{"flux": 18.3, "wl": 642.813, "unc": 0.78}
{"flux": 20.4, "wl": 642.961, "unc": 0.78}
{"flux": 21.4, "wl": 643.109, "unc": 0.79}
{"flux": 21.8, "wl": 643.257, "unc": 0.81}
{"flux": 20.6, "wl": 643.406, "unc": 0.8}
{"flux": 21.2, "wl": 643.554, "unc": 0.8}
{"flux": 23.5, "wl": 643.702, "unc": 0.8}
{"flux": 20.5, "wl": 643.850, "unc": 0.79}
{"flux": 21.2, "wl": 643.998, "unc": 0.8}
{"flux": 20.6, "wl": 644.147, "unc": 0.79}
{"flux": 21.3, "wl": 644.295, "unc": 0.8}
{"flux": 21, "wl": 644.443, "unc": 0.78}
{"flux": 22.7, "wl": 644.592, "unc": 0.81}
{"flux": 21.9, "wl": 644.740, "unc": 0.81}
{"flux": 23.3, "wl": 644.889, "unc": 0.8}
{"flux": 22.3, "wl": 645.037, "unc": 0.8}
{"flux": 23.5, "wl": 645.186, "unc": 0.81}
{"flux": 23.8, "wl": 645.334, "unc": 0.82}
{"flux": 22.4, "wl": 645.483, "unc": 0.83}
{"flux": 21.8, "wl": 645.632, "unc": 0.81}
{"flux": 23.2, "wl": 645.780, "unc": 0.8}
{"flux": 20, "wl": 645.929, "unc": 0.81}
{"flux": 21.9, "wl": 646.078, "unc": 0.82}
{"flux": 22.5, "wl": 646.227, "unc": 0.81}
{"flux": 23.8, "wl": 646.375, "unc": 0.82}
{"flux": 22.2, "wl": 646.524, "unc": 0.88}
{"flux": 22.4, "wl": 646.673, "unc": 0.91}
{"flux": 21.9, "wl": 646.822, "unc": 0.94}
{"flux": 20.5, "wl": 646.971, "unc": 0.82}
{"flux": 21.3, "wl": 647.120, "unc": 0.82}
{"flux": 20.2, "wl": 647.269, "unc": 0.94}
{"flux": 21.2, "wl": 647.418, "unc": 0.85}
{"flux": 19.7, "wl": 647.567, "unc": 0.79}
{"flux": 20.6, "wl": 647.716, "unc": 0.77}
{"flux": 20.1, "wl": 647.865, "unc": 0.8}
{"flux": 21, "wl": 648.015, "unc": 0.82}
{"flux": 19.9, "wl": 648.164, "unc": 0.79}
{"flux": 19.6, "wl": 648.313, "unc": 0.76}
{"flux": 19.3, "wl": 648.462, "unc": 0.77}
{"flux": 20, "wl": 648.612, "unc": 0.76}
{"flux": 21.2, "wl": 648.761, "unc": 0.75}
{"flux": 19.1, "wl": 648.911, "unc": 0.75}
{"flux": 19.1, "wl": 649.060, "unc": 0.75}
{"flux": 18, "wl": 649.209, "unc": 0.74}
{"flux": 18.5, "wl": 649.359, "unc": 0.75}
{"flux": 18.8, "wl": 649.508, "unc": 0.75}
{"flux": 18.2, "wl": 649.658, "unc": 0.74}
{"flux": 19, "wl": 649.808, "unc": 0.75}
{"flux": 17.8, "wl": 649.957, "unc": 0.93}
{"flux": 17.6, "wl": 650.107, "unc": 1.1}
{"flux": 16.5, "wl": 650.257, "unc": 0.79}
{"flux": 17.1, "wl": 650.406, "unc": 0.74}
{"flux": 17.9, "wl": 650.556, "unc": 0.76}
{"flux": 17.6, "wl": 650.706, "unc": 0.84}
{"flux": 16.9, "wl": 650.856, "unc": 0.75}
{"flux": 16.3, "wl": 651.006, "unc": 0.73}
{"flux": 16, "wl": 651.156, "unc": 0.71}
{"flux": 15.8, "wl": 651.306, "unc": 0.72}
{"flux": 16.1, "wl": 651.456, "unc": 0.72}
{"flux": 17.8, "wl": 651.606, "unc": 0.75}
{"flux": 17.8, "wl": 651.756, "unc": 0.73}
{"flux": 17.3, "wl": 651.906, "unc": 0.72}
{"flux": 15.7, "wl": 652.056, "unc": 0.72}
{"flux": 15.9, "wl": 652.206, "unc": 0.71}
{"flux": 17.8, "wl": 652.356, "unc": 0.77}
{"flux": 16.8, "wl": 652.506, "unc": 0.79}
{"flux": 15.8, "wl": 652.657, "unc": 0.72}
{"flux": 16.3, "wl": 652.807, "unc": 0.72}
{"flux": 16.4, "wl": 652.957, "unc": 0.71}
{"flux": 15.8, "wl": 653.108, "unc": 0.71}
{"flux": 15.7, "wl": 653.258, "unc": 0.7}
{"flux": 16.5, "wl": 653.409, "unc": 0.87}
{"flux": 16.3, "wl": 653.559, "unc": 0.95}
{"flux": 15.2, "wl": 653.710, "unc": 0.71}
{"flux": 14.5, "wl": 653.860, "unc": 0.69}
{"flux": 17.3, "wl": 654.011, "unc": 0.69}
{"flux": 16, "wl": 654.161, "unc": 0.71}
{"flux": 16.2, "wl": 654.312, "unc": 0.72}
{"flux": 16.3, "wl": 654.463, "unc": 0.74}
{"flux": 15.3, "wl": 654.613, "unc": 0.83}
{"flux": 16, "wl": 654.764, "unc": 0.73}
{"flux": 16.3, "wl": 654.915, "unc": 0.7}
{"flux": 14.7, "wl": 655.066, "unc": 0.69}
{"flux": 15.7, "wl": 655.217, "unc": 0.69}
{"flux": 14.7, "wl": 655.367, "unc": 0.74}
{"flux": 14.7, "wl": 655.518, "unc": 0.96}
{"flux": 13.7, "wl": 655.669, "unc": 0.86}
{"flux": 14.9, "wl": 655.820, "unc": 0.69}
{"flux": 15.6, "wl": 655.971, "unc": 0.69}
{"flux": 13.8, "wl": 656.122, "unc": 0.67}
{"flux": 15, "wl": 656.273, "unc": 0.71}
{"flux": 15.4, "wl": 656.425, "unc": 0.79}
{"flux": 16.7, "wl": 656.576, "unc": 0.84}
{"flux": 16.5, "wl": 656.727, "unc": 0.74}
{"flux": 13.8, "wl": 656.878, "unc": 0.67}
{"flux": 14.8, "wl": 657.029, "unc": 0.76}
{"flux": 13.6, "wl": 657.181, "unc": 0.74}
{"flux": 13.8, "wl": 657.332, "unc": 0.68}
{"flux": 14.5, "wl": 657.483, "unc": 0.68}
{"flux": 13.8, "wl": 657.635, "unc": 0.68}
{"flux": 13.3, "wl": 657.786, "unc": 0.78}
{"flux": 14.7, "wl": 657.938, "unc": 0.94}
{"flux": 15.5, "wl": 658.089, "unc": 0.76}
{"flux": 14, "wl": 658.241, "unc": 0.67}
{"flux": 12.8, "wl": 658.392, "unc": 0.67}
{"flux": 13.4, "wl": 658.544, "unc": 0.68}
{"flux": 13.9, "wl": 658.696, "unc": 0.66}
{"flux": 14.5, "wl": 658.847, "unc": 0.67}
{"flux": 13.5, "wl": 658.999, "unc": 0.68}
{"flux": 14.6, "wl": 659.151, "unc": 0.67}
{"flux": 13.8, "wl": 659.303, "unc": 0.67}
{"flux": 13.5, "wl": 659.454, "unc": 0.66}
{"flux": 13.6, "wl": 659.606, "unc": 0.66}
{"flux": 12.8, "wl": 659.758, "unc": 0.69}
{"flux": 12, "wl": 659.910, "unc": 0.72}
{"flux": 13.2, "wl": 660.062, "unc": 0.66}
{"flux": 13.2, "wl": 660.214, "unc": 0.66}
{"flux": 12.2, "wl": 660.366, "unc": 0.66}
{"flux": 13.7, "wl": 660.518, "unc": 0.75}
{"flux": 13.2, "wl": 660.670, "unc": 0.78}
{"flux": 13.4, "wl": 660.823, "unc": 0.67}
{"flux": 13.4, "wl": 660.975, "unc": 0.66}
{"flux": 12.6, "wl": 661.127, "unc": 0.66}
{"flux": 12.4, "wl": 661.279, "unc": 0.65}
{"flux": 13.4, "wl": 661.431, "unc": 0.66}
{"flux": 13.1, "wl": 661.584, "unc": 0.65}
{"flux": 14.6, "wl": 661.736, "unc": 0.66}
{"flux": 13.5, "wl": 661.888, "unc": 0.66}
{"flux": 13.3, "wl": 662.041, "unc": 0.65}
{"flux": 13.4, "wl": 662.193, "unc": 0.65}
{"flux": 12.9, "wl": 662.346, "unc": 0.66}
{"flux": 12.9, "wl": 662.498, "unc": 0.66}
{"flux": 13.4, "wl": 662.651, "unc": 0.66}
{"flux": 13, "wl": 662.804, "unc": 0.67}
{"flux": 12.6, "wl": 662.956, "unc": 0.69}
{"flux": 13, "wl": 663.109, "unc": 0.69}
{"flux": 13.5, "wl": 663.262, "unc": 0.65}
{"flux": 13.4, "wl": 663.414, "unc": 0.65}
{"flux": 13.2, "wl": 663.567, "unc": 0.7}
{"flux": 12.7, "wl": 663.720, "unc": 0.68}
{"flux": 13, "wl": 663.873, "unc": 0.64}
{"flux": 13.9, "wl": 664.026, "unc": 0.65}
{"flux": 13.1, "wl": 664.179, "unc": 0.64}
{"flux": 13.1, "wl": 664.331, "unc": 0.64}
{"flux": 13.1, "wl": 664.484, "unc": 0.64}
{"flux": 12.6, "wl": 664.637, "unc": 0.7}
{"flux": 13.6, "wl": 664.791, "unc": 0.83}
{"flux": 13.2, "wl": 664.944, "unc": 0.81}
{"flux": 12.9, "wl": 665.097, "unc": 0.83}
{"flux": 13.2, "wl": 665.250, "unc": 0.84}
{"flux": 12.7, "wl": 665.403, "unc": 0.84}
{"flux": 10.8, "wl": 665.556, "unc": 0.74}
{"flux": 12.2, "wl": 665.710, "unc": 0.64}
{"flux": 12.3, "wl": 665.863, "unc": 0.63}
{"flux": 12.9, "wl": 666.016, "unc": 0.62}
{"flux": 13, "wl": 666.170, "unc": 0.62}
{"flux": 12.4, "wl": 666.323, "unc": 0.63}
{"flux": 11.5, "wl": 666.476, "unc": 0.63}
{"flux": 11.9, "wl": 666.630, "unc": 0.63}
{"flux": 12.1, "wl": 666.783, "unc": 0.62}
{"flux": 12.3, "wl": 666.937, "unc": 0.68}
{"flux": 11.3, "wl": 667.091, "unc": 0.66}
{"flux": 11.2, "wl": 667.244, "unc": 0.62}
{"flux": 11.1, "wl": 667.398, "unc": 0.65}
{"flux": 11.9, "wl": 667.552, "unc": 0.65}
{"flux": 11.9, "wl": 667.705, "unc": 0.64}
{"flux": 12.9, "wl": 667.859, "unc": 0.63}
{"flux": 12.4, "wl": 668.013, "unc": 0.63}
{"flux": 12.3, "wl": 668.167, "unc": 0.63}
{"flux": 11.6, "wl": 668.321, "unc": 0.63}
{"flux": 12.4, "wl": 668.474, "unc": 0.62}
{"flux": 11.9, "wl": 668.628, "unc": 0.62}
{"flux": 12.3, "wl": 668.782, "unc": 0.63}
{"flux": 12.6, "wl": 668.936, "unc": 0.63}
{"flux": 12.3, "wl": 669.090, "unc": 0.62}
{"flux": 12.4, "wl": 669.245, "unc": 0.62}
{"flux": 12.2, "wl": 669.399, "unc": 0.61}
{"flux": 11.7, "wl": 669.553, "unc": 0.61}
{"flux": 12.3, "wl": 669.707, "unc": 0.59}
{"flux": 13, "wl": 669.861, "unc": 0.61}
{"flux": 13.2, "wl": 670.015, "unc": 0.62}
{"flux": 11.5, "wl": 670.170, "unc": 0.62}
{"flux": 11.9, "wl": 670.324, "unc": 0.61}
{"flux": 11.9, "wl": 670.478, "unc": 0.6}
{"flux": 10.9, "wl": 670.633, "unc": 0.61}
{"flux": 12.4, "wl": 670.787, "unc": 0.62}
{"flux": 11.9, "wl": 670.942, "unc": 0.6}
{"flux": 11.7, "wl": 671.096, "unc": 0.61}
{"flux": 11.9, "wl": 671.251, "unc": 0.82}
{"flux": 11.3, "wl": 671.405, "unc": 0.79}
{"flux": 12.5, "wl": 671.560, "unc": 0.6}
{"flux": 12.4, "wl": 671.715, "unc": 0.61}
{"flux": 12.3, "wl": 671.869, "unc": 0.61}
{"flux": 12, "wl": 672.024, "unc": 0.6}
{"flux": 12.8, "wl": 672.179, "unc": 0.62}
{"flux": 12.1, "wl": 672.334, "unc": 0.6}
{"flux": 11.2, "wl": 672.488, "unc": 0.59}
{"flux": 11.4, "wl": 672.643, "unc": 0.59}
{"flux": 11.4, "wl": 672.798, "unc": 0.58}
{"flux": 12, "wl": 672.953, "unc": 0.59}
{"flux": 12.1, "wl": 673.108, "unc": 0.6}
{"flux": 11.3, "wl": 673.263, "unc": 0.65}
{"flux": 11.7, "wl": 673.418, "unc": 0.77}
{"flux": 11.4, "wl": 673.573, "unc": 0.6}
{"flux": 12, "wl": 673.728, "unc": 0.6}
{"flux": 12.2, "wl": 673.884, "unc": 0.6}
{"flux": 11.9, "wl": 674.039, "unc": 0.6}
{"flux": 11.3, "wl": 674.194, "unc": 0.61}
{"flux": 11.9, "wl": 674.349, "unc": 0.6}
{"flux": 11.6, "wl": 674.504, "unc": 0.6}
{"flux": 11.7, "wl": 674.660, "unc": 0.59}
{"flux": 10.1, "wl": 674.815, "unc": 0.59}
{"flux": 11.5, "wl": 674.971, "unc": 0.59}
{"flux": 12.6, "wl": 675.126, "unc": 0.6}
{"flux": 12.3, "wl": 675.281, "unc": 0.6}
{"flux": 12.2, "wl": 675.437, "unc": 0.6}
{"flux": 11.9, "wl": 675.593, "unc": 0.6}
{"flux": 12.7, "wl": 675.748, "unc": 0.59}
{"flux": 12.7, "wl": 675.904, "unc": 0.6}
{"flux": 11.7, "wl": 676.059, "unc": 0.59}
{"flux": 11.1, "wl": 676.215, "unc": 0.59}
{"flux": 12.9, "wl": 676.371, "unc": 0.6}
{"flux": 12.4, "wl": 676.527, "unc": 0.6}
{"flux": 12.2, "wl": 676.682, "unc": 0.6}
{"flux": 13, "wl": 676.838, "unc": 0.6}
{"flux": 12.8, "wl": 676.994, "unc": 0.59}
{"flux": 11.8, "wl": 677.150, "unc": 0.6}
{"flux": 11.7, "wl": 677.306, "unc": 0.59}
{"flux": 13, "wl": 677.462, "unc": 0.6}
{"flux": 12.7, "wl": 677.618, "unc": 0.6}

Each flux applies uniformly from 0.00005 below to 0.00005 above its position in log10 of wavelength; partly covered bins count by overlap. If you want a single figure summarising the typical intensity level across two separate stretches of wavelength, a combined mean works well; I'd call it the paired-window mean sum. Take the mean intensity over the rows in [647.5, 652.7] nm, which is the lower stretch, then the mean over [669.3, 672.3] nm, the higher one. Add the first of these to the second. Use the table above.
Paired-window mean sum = 30.2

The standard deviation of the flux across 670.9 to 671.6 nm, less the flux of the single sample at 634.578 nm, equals -14.4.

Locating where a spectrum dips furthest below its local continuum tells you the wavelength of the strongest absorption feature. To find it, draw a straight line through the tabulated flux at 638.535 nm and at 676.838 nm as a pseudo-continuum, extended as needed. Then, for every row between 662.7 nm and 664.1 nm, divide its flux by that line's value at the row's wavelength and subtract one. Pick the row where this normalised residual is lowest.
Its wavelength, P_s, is 662.956 nm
